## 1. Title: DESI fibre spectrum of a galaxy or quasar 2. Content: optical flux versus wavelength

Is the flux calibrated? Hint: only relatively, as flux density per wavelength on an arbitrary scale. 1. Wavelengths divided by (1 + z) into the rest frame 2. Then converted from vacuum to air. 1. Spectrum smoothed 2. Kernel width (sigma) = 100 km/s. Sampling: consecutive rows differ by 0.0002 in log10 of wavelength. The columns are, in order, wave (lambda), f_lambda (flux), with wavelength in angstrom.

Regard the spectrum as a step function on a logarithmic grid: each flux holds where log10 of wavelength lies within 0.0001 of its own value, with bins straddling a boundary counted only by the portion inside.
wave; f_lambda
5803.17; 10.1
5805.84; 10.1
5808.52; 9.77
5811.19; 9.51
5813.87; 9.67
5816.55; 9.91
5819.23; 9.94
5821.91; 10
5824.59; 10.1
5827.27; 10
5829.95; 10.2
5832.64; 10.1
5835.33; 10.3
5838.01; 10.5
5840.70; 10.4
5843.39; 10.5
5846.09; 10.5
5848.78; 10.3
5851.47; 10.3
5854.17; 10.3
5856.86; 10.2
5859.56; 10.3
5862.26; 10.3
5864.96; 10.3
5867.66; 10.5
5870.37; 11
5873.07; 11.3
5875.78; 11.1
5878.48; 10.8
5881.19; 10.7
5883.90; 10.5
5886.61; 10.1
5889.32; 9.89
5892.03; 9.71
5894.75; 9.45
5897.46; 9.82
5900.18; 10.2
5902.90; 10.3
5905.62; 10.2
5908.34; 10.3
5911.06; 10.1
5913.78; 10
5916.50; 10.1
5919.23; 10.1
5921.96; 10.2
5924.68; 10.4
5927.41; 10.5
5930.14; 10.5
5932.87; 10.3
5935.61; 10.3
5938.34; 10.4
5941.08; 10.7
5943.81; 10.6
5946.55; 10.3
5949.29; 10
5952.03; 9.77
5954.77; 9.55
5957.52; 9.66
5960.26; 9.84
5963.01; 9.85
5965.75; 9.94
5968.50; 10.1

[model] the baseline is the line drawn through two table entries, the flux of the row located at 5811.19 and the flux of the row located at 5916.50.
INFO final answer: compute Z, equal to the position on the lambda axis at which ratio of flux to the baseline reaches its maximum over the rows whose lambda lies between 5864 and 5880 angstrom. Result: 5873.07 angstrom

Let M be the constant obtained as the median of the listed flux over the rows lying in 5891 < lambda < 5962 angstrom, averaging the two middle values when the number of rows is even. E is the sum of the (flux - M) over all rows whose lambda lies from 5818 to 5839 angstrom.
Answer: -0.5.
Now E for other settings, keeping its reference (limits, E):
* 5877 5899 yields -0.6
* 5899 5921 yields -0.3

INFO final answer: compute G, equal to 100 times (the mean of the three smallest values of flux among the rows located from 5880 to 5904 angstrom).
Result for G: 966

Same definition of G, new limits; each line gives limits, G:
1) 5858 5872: 1030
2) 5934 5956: 977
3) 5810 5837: 970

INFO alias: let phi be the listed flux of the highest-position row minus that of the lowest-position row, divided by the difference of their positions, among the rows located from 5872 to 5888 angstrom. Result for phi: -0.089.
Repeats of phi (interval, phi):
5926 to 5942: 0.015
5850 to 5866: 0.000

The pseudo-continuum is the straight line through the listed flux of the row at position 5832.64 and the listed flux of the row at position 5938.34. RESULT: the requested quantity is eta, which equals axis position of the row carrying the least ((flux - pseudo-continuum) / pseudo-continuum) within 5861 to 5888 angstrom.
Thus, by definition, 5886.61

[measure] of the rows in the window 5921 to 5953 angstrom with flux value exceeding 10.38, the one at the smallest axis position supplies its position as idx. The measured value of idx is 5924.68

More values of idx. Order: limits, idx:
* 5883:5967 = 5883.90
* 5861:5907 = 5867.66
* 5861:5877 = 5867.66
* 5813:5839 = 5838.01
